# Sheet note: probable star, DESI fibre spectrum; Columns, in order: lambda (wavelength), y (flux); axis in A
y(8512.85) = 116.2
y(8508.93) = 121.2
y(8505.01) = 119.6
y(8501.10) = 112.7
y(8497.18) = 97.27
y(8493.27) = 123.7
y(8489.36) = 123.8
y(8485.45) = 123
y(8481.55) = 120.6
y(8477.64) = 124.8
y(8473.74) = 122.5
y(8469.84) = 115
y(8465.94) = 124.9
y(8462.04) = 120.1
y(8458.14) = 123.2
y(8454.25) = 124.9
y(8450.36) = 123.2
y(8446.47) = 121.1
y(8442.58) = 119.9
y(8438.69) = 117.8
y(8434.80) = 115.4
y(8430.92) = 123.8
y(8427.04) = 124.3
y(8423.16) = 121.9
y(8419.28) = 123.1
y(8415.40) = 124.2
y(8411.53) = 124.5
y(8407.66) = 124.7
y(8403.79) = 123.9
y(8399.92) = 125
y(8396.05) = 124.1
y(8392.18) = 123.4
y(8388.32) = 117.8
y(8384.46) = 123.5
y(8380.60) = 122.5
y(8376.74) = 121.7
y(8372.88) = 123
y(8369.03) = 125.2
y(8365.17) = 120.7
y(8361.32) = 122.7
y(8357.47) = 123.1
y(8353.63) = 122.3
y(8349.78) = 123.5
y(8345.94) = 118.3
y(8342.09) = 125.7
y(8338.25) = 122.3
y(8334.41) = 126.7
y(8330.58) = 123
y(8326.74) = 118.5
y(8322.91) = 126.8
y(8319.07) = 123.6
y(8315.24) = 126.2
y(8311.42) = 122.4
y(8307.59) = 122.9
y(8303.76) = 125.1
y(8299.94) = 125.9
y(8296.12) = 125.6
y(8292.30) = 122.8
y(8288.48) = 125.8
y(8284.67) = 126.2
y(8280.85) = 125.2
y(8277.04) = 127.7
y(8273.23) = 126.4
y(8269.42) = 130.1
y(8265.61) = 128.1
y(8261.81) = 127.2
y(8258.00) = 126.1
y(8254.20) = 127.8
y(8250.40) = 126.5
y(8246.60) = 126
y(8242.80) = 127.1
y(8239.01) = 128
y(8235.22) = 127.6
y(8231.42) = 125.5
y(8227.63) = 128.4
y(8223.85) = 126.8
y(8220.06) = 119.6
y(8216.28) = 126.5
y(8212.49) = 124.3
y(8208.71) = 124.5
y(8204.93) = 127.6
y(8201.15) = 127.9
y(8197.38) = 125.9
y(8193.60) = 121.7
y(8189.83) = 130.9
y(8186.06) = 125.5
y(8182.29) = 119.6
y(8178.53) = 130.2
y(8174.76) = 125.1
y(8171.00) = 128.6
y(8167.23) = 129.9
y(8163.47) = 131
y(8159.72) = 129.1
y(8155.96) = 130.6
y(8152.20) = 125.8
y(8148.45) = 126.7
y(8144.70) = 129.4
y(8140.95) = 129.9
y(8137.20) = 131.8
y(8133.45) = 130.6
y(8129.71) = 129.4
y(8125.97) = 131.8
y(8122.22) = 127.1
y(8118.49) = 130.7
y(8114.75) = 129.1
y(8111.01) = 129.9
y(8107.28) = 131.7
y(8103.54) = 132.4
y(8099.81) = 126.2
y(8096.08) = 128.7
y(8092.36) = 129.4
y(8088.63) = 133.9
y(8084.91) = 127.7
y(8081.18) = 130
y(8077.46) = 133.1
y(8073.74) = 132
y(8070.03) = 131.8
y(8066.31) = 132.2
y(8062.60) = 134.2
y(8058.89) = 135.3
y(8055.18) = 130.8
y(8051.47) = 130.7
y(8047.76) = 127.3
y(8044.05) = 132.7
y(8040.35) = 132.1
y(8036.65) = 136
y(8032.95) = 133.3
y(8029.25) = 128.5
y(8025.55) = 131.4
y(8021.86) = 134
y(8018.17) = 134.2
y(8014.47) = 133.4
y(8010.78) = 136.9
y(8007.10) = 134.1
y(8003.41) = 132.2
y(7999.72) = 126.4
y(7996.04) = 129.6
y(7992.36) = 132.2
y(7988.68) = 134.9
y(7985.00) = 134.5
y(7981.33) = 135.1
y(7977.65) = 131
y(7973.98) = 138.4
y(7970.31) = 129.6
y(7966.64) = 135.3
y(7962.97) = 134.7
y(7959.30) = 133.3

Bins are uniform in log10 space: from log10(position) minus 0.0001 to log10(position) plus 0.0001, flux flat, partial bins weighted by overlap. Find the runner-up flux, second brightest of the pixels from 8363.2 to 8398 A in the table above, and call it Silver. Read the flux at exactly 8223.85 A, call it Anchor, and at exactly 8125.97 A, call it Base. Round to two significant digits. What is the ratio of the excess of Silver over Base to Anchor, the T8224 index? -0.061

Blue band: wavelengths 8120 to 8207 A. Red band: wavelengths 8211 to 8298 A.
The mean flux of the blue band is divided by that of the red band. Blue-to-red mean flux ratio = 1.01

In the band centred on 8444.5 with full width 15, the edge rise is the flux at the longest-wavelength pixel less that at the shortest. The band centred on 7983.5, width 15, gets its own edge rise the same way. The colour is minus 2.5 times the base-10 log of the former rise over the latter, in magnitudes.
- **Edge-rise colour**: -0.35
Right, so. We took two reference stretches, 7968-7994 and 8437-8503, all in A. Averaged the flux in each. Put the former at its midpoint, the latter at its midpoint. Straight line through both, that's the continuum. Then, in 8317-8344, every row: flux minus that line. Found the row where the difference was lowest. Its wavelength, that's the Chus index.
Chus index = 8326.74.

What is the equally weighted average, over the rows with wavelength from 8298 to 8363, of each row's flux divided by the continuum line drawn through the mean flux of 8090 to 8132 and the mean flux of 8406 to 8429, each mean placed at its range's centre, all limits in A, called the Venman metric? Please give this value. 0.98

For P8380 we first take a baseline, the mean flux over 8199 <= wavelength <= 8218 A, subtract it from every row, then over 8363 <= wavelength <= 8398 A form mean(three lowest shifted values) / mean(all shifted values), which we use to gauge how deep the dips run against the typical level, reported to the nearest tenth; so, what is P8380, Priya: 1.6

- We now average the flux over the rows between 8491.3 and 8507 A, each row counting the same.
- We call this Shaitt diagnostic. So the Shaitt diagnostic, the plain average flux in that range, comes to 113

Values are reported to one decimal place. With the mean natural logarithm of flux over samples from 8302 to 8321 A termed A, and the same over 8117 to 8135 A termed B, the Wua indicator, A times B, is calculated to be 23.5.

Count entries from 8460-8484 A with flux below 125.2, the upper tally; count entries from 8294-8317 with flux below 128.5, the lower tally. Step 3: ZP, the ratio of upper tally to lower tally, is 1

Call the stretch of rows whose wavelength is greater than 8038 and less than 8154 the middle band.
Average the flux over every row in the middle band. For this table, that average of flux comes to 130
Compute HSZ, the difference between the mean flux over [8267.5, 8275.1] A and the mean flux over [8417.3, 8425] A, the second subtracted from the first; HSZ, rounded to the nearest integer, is 6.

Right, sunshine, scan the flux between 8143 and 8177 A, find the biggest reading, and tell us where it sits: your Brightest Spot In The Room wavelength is 8163.47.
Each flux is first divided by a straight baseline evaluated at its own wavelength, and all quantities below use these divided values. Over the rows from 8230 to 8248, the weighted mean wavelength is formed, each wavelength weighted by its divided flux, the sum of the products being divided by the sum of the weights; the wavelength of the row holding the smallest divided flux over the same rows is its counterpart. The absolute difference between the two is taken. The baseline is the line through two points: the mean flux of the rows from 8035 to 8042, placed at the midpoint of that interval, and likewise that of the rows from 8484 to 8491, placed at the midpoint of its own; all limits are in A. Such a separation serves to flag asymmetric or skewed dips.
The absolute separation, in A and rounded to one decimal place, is 7.6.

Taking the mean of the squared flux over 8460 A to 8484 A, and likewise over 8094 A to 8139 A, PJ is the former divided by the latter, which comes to 0.87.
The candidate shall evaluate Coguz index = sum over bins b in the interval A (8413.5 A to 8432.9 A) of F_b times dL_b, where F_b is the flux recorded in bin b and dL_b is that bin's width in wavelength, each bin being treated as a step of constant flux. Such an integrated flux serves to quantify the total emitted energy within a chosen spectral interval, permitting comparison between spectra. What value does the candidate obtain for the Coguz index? 2395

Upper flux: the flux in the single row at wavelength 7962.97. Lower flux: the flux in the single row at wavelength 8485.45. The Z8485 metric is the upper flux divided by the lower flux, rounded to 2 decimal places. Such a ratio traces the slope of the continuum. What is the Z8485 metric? 1.10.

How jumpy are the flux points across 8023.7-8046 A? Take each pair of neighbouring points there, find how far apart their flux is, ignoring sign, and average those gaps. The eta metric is 3.0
